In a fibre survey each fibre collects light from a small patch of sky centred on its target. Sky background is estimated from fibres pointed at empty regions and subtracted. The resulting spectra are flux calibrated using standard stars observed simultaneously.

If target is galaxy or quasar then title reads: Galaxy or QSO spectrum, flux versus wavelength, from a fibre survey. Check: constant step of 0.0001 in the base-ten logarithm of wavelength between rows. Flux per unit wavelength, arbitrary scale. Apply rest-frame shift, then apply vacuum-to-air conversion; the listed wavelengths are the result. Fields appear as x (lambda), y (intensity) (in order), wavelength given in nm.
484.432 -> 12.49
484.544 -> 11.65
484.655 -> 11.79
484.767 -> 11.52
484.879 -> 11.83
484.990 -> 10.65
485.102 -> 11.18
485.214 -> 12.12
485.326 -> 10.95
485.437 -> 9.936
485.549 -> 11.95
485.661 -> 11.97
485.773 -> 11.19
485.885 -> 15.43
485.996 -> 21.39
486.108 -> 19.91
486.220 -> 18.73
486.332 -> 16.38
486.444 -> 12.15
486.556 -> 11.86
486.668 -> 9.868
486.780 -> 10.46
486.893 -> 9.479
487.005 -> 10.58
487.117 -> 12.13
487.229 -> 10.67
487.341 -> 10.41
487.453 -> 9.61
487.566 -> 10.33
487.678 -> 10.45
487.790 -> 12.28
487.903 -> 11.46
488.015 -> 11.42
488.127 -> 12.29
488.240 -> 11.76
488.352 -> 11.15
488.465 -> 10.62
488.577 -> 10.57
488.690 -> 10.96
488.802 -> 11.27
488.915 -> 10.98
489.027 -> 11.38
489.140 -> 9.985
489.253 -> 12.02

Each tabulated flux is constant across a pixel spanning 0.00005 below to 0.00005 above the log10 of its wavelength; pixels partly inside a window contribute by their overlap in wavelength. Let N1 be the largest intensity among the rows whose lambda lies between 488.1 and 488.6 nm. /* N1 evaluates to 12.29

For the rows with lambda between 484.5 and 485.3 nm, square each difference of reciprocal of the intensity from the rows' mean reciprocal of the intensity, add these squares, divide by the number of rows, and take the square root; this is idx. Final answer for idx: 0.004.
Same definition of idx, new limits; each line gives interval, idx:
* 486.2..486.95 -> 0.018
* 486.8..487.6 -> 0.007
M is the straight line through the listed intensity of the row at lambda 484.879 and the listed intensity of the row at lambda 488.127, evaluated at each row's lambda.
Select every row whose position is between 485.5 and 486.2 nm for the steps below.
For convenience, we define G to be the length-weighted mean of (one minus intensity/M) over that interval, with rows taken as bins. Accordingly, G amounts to -0.30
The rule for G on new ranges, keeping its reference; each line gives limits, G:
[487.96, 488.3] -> 0.04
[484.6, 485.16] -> 0.04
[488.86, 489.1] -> 0.11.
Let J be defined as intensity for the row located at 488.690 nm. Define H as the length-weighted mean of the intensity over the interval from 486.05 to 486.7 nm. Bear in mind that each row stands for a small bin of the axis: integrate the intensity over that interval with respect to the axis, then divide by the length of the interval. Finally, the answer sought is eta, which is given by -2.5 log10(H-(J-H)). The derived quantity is -3.2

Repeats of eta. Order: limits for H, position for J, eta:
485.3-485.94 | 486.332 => -2.2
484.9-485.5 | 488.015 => -2.6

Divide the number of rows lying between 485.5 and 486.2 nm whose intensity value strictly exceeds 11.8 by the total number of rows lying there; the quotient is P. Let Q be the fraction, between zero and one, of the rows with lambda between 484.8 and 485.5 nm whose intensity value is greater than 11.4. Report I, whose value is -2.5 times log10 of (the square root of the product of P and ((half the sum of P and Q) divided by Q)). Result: -0.20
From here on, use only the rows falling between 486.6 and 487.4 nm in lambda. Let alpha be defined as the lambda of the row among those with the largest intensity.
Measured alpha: 487.117 nm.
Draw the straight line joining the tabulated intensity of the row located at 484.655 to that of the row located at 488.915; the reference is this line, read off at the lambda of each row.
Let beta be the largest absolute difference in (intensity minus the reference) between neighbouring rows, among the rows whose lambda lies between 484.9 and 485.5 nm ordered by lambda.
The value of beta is 1.15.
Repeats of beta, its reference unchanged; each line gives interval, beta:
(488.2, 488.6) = 0.59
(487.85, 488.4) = 0.89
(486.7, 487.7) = 1.57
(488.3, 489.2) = 1.37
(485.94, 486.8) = 4.21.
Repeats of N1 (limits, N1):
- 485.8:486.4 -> 21.39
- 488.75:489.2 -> 11.38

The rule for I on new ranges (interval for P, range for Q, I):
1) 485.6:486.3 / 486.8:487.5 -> -0.50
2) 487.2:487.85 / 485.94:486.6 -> 1.27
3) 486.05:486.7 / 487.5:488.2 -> 0.04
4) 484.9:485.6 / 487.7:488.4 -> 0.79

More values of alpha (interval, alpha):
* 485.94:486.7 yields 485.996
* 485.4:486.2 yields 485.996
